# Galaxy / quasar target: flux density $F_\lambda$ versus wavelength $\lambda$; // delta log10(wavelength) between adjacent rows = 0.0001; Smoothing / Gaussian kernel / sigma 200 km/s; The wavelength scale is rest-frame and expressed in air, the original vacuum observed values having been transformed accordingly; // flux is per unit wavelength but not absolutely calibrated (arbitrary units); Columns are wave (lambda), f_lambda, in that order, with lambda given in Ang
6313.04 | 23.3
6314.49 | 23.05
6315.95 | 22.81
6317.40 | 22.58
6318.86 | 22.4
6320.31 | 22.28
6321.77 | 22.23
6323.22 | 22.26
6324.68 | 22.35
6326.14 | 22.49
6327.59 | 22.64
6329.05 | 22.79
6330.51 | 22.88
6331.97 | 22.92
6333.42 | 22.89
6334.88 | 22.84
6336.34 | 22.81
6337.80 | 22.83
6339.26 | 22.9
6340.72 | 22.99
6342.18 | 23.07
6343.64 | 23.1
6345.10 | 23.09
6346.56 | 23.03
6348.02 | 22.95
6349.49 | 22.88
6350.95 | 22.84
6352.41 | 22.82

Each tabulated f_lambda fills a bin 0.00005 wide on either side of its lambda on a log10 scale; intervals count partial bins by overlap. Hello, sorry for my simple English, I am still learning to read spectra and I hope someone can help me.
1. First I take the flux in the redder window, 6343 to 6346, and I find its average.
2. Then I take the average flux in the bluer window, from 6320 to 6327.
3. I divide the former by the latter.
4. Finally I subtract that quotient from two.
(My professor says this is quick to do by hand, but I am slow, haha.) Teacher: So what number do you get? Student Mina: 0.965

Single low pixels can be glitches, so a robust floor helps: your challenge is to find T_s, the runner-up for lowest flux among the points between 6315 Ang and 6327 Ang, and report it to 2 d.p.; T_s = 22.26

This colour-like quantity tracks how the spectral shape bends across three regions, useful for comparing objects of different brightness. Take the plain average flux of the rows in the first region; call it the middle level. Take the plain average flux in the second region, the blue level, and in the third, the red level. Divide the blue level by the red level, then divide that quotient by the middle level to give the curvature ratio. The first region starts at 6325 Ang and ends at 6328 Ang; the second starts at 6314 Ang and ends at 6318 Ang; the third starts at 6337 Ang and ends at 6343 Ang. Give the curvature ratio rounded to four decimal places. 0.0441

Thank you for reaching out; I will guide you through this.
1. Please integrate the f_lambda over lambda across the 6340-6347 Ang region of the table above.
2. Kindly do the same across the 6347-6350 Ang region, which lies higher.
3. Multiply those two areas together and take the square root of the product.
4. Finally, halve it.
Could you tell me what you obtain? 53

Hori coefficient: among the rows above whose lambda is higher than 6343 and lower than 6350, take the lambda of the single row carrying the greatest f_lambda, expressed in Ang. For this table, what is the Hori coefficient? 6343.64 Ang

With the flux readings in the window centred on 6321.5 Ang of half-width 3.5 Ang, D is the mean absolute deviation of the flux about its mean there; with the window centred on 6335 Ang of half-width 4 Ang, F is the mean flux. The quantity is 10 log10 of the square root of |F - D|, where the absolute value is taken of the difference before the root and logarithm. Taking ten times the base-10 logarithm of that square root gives 6.79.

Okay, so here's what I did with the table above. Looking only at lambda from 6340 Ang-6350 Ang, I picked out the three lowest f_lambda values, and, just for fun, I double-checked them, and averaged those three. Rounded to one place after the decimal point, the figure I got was 22.9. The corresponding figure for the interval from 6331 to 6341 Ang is 22.8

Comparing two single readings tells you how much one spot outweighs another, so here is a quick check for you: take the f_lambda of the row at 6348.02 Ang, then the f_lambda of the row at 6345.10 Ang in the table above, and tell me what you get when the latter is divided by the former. 1.01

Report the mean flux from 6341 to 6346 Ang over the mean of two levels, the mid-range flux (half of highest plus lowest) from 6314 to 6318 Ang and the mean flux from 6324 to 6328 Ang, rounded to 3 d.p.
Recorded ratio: 1.019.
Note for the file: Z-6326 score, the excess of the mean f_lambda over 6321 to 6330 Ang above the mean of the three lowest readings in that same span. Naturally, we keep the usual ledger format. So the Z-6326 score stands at 0.18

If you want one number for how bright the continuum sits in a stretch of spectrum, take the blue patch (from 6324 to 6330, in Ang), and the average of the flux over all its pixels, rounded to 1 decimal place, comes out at 22.6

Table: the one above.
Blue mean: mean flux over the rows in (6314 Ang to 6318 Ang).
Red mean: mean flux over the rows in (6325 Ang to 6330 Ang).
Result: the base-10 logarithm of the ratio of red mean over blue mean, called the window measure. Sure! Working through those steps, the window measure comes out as -0.003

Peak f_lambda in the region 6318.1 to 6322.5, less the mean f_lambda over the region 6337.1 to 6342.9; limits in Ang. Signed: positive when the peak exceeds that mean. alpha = -0.55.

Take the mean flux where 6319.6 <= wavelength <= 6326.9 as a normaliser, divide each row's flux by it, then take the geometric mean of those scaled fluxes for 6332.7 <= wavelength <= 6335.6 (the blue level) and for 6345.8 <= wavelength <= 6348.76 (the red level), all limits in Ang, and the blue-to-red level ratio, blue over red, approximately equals 0.99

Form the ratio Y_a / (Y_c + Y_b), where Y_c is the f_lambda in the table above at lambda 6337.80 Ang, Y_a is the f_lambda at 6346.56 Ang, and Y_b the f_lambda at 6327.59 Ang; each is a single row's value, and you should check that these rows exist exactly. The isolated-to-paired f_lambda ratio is 0.5065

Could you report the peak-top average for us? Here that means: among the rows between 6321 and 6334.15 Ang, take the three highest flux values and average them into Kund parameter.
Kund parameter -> 22.9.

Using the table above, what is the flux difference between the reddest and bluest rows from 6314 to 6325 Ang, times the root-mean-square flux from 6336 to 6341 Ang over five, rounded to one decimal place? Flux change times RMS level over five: -3.2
